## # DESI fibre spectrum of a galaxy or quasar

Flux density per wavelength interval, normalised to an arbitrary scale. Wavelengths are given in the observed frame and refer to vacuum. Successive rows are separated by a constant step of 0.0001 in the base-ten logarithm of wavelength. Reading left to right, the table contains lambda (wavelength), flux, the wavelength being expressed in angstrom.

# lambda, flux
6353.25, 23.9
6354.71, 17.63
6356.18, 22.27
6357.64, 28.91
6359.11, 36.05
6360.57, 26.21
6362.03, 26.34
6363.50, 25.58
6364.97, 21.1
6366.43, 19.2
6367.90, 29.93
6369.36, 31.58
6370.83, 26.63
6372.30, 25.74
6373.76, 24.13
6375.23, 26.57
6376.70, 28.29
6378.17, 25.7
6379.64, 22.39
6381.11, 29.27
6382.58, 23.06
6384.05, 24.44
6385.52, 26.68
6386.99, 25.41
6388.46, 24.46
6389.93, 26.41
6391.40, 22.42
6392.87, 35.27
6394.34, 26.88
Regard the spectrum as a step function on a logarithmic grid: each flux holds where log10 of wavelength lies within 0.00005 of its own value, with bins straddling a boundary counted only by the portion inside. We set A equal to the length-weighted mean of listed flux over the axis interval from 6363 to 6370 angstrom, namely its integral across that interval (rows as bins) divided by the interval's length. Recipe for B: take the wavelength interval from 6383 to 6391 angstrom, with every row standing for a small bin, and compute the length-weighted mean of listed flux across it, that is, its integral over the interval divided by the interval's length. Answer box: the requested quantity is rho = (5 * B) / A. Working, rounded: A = 25.4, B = 25.3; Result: 5.0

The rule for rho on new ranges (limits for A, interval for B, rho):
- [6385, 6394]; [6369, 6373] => 5.2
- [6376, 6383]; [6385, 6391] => 4.9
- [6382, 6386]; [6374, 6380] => 5.2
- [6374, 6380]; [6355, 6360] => 5.4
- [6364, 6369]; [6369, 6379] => 5.5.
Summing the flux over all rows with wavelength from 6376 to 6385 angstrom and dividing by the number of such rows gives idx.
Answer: 25.5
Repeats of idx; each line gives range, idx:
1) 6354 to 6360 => 26.2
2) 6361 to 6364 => 26.0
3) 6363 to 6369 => 24.0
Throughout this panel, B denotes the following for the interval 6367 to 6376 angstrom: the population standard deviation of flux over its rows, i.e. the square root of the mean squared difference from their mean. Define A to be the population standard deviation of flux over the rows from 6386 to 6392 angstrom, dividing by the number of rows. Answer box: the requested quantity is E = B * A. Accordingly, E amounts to 4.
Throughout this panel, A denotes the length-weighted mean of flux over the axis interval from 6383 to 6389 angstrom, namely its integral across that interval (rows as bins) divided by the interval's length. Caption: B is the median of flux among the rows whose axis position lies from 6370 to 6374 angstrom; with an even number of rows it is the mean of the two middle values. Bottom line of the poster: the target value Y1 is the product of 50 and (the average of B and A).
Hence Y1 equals 1273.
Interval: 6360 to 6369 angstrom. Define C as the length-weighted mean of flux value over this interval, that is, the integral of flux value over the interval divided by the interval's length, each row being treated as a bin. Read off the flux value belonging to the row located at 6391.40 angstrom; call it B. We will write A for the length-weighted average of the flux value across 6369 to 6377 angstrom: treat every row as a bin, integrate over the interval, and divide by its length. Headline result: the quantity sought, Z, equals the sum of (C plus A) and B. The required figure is 74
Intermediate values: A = 26.9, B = 22.42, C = 25.0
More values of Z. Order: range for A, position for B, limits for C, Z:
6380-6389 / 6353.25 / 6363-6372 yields 75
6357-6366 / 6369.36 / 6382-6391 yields 84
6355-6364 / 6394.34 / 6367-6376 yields 81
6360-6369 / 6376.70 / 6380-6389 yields 79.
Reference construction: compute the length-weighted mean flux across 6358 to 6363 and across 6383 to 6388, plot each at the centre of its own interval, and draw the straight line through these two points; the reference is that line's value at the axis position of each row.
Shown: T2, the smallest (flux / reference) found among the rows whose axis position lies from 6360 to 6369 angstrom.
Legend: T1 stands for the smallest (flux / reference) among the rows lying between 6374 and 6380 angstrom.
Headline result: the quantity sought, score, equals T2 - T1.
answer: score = -0.18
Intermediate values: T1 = 0.853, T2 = 0.677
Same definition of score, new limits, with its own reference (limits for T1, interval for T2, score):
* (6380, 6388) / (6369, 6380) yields -0.04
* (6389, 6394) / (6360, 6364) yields -0.03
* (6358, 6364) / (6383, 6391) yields 0.07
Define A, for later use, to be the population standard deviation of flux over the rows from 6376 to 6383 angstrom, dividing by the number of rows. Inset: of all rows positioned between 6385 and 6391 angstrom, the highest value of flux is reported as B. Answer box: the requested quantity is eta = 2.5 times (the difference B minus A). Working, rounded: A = 2.7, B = 26.68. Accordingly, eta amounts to 60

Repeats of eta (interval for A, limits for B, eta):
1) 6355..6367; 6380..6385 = 61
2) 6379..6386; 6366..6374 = 73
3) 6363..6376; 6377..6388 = 64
